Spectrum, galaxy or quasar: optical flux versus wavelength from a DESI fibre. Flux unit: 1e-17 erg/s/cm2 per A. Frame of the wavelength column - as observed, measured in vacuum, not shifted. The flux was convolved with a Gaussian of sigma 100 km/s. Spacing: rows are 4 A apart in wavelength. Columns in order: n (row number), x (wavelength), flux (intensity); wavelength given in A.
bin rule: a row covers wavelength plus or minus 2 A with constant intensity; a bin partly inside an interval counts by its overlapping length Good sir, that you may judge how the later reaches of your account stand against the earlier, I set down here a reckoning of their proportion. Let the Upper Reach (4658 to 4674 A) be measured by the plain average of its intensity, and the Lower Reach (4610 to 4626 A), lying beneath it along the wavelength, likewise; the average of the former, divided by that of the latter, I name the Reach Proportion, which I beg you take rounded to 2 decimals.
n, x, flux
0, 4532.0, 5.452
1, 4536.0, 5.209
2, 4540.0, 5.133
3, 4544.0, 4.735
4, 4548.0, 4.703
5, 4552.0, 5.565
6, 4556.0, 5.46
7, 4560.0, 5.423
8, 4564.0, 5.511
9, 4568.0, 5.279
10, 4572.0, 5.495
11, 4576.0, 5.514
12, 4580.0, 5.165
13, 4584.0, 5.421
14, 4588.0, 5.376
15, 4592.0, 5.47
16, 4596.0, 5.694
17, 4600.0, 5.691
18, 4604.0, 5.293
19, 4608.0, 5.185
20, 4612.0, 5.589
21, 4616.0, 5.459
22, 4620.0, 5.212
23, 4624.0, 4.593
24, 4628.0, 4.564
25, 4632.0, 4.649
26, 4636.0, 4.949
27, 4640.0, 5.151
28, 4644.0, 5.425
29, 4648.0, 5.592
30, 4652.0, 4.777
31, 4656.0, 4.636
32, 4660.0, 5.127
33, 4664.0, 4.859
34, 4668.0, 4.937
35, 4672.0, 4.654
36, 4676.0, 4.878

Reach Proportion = 0.94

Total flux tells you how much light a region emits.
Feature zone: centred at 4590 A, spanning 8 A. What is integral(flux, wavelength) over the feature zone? 43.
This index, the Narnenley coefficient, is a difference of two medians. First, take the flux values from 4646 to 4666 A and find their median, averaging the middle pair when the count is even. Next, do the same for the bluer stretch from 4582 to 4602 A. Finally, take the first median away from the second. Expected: 0.61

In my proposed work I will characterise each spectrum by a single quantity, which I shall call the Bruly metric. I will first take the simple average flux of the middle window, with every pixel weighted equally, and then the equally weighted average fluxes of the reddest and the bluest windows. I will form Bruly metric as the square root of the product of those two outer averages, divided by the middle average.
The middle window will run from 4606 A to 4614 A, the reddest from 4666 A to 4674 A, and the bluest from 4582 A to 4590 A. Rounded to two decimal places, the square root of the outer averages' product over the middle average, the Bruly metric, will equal 0.94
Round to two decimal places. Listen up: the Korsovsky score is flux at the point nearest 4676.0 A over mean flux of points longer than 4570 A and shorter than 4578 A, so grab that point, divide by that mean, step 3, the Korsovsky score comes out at 0.89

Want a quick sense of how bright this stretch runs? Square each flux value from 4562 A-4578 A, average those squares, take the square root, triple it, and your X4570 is 16.4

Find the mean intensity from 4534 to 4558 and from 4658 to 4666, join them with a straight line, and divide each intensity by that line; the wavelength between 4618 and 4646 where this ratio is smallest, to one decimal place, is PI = 4628.0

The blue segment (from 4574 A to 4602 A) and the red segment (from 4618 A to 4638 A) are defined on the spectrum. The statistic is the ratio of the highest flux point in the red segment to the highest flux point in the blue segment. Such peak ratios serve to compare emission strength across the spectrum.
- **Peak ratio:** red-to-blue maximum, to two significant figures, 0.92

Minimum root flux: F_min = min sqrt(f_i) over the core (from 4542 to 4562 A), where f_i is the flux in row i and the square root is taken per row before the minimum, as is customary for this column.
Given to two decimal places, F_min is 2.17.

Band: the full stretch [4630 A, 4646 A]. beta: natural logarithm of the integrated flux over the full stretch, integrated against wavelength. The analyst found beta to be 4.39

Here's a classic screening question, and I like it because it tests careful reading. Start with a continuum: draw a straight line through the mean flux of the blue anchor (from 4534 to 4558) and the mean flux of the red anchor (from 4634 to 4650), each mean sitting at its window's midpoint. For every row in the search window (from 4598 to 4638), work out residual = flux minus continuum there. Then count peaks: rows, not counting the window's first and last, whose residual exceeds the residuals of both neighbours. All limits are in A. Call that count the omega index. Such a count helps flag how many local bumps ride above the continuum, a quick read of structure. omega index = 1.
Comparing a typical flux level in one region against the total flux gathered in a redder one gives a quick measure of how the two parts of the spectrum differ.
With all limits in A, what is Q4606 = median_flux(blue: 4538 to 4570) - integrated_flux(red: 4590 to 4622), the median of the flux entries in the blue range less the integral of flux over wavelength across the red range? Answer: -169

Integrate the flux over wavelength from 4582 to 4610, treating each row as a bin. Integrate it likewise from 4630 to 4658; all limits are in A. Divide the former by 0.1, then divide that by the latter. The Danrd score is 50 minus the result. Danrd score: 39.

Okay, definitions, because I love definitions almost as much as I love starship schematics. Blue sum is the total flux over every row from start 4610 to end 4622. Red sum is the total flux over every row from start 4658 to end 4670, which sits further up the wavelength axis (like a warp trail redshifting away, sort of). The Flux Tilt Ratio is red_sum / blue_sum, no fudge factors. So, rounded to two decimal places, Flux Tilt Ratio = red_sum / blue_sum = 0.92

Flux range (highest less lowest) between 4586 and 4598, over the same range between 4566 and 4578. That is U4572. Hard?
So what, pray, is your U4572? 1.4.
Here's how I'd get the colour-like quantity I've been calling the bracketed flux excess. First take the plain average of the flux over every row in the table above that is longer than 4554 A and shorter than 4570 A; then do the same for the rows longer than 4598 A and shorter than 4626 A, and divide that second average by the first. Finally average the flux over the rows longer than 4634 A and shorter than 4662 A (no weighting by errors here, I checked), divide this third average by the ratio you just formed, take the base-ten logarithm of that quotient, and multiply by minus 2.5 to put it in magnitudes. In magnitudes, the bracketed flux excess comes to -1.79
